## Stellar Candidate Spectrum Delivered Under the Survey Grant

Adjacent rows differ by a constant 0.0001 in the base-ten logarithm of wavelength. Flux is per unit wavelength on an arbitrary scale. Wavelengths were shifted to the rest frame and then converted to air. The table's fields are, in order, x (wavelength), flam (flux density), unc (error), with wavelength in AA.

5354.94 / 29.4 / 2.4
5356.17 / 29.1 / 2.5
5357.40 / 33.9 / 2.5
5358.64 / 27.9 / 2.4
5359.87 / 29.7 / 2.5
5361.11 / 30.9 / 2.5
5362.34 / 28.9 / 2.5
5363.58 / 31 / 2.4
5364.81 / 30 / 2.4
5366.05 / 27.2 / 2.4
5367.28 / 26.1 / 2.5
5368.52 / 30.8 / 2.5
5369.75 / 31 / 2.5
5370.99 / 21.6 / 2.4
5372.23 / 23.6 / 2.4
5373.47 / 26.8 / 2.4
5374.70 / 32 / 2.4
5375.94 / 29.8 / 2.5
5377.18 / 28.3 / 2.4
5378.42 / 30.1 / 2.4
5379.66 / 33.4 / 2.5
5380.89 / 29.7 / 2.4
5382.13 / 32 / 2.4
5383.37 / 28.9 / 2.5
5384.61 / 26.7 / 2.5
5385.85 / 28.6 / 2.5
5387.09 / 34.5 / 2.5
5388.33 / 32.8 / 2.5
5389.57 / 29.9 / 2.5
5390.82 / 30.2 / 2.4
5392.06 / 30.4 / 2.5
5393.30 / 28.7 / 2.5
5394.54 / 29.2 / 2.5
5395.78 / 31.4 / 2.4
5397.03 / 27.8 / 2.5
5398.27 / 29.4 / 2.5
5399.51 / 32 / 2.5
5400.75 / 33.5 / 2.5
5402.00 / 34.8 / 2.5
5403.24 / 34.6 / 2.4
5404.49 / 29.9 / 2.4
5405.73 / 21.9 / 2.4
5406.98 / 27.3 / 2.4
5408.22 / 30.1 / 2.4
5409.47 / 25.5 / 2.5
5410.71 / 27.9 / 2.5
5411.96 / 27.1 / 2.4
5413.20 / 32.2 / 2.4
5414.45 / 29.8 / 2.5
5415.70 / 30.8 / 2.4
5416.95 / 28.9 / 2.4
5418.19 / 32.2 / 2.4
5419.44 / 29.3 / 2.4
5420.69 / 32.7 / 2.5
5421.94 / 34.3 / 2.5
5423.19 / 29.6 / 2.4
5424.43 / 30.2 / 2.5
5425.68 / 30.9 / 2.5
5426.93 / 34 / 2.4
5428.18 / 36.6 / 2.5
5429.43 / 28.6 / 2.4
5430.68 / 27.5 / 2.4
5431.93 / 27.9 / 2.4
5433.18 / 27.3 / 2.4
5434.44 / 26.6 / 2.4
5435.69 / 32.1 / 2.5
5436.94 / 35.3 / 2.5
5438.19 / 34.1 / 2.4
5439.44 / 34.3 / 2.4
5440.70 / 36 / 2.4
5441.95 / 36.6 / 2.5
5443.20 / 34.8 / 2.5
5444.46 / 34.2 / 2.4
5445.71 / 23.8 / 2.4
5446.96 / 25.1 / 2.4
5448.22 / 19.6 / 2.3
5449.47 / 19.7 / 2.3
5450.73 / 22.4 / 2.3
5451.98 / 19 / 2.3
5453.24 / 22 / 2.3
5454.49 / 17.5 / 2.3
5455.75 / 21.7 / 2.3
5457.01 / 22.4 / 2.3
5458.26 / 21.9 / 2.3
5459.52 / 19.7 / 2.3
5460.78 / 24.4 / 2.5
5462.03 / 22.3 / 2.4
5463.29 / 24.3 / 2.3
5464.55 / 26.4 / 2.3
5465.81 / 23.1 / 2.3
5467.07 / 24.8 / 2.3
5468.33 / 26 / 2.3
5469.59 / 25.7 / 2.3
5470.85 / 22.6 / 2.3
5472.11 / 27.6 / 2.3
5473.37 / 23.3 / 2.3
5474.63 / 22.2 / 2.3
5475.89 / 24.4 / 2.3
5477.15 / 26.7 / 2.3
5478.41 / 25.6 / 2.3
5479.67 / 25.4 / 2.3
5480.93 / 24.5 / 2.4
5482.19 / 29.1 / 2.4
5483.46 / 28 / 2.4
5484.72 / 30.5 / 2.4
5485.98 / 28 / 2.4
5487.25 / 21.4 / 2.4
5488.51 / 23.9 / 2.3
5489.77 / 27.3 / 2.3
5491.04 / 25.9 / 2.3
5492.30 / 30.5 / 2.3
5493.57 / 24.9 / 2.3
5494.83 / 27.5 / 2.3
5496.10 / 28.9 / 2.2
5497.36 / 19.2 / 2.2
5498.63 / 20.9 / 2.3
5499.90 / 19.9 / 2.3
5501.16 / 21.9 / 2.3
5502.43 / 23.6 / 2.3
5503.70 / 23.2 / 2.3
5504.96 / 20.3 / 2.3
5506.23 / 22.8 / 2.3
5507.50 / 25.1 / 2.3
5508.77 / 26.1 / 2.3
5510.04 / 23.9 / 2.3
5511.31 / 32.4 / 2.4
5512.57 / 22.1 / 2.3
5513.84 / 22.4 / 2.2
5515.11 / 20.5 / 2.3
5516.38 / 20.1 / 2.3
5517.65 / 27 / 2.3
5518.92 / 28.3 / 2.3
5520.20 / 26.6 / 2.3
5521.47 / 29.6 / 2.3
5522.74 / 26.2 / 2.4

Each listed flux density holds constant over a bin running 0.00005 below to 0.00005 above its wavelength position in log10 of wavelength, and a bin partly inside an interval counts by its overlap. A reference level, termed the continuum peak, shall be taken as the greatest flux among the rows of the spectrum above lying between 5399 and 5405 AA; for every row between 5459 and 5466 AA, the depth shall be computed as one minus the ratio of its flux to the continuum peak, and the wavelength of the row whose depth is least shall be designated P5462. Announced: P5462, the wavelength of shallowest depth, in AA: 5464.55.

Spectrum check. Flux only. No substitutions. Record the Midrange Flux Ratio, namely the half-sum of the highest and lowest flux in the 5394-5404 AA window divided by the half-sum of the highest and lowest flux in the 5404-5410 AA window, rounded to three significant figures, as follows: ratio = 1.20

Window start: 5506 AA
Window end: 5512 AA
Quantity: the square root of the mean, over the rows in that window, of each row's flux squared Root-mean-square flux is 26.3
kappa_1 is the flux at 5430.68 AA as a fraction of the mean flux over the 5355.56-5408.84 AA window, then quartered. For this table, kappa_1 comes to 0.232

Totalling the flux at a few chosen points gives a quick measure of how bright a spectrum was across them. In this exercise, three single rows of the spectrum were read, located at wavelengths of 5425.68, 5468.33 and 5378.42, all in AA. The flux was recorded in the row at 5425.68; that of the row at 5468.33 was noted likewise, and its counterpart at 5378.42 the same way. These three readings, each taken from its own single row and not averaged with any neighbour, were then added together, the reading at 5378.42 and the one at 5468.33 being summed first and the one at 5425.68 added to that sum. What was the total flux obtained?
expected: 87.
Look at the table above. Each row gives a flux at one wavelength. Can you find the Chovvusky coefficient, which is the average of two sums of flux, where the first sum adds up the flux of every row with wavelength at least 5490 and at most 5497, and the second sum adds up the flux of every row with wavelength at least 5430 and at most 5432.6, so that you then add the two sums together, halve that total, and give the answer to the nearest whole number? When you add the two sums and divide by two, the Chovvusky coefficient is 97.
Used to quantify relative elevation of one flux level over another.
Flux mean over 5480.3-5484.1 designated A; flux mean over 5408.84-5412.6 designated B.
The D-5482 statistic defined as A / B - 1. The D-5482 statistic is 0.0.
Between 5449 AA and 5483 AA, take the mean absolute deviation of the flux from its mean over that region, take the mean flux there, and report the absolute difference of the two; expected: 21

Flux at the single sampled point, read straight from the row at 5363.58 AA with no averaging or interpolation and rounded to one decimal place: 31.0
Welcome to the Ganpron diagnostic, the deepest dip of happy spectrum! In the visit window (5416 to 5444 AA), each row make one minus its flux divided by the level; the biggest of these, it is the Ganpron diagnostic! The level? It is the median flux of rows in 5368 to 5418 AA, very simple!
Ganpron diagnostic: 0.11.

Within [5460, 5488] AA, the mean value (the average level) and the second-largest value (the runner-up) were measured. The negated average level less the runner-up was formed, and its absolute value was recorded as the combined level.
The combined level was 54.4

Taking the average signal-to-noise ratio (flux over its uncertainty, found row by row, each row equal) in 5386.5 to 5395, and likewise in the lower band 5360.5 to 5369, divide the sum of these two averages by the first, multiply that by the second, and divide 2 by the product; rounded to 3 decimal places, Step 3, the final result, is 0.086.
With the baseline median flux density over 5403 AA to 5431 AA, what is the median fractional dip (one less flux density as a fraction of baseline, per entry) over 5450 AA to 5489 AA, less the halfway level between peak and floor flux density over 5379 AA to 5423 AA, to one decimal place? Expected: -28.2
